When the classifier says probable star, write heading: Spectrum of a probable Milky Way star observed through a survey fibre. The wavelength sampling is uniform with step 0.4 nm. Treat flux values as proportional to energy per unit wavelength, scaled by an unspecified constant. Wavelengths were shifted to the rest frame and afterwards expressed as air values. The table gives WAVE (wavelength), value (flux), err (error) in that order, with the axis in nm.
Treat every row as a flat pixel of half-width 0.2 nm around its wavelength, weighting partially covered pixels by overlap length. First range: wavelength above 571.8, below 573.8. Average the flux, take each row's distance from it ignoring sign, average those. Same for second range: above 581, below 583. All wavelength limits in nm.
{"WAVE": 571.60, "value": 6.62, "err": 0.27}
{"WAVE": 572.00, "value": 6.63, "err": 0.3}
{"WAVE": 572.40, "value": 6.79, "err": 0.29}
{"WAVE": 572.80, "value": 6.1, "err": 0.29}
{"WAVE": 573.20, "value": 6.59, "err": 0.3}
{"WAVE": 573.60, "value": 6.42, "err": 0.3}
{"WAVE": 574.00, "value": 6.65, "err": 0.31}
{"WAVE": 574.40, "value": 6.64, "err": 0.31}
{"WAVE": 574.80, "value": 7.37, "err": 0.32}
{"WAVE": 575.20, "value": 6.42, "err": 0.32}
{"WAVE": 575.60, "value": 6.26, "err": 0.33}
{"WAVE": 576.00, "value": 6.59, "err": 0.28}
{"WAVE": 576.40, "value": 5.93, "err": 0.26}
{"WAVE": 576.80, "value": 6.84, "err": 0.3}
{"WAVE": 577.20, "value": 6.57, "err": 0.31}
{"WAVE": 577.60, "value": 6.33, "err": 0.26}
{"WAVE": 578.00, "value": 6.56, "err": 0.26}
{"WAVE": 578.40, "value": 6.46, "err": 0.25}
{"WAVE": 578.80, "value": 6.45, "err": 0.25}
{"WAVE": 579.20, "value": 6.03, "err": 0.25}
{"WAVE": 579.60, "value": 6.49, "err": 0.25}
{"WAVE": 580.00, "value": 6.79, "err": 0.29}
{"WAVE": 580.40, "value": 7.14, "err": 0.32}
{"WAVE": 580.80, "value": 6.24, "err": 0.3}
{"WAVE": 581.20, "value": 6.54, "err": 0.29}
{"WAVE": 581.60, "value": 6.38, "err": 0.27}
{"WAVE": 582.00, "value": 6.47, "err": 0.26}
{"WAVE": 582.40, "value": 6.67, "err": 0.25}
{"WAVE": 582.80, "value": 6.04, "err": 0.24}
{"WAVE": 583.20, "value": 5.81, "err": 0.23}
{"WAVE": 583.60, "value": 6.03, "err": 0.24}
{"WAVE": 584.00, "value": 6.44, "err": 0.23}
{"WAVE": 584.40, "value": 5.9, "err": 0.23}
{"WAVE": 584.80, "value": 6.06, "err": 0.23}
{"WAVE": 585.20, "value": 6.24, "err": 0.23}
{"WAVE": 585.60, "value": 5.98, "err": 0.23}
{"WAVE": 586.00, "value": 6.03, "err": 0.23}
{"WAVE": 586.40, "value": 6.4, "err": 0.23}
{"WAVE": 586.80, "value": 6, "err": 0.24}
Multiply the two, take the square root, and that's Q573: 0.18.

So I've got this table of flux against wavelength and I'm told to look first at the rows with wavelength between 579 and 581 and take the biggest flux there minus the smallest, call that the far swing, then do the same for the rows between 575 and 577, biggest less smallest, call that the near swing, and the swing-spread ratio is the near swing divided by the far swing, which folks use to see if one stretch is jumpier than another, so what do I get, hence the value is 0.82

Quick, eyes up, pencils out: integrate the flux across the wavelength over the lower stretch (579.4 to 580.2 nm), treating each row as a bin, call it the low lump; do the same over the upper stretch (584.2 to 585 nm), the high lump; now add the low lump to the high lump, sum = 10.1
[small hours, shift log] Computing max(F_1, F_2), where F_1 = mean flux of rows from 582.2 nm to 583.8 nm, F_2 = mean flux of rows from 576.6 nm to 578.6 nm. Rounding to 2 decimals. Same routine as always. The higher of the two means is 6.55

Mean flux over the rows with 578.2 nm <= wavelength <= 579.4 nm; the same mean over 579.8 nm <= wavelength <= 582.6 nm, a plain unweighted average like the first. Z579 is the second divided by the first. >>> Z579 1.05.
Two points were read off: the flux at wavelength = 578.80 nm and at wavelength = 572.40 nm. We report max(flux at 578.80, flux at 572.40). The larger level 6.79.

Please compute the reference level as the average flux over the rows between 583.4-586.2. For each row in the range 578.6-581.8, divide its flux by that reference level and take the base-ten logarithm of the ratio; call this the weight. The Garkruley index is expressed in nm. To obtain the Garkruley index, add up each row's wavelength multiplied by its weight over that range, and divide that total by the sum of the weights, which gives 580.30 nm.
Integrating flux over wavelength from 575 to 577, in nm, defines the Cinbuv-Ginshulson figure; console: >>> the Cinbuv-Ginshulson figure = 13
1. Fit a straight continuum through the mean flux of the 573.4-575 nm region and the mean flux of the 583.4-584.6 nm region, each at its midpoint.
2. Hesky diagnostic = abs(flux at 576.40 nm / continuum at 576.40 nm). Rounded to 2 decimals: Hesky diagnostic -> 0.90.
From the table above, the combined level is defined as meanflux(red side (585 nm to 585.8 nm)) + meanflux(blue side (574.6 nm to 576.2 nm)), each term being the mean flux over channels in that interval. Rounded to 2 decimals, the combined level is 12.77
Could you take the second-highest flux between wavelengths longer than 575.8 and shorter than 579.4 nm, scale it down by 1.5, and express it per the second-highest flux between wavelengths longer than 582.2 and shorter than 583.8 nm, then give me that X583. 0.727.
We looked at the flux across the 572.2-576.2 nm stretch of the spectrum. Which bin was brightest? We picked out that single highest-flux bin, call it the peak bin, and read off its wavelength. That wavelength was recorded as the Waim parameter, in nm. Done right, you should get 574.80 nm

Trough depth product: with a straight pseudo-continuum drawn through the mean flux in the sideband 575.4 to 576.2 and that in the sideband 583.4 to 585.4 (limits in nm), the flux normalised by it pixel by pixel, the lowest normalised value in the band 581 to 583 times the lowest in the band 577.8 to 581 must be 0.933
